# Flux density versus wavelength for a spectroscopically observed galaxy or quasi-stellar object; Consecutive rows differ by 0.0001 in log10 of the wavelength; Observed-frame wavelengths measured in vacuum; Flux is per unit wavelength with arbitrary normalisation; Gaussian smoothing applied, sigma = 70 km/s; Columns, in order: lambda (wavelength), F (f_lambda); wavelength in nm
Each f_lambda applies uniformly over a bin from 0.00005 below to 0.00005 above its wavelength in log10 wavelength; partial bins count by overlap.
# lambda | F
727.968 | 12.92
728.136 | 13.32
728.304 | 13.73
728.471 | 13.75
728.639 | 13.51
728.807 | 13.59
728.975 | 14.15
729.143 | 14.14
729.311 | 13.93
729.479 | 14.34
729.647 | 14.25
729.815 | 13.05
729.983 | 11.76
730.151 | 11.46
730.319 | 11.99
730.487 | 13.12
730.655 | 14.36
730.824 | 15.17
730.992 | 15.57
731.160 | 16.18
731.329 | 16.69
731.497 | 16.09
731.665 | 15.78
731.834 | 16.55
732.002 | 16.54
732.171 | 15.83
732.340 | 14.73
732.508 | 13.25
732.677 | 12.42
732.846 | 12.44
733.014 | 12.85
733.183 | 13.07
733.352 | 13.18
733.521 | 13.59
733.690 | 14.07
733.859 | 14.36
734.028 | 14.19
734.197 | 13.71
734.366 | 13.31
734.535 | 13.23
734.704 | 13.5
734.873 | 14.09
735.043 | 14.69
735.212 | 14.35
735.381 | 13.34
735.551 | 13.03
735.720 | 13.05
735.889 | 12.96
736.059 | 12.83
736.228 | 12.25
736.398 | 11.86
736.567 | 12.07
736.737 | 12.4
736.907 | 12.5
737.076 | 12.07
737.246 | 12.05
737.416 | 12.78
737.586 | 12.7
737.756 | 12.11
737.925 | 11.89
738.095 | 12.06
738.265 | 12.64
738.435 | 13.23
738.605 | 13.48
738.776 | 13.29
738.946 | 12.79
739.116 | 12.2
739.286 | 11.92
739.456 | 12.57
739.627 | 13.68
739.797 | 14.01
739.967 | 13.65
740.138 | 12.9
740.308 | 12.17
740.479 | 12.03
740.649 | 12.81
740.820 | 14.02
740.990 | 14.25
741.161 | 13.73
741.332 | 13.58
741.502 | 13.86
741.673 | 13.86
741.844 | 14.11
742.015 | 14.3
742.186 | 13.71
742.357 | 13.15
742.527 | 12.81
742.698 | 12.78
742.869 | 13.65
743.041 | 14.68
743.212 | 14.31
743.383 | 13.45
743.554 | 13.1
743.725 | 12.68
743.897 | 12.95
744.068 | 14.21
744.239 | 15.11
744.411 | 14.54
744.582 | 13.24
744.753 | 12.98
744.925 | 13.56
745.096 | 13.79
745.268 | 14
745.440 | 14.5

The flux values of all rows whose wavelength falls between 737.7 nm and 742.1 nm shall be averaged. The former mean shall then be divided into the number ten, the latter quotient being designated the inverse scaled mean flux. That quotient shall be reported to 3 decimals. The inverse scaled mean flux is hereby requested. 0.762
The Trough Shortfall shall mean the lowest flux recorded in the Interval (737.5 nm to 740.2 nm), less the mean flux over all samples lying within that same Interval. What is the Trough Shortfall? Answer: -0.93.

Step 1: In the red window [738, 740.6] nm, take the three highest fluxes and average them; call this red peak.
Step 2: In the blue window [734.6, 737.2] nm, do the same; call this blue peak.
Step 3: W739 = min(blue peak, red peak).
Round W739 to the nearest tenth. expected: 13.8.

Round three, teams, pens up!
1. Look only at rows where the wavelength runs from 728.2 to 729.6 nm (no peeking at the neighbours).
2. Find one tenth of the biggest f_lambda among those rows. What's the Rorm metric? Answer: 1.434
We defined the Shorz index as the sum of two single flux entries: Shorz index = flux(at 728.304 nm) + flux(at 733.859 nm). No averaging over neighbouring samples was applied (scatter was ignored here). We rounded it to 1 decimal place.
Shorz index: 28.1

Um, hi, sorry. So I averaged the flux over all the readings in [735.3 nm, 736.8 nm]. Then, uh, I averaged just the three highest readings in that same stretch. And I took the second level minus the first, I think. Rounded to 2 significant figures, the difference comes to 0.50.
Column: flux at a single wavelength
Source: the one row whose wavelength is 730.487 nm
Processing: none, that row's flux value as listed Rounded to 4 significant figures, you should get 13.12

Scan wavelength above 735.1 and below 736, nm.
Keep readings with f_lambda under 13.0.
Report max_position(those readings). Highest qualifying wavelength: 735.889 nm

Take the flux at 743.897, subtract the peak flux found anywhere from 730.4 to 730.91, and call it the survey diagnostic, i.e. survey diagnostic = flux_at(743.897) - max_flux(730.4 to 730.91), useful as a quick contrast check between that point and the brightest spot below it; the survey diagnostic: -2.2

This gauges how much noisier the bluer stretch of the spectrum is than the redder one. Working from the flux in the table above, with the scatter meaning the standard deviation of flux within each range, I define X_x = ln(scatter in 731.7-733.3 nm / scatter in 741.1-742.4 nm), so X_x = 1.6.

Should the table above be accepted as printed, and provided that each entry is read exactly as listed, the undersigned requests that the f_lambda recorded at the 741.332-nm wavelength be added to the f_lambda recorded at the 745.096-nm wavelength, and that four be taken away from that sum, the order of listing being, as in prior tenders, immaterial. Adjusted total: 23.4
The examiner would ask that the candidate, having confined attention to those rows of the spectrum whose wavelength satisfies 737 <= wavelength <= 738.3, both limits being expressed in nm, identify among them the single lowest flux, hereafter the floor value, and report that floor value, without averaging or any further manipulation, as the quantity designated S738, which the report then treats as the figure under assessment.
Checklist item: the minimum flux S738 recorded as 11.89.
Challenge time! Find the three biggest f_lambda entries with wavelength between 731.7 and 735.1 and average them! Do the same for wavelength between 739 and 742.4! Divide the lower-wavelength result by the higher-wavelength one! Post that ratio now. 1.15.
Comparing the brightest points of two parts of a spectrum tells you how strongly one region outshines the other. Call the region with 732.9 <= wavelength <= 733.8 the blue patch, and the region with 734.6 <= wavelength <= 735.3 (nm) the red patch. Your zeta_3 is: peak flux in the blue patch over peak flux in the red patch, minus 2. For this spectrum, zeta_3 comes -1.04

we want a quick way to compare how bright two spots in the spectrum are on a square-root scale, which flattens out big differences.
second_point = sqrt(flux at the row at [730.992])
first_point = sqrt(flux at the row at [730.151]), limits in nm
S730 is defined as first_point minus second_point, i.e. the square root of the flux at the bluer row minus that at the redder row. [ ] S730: -0.56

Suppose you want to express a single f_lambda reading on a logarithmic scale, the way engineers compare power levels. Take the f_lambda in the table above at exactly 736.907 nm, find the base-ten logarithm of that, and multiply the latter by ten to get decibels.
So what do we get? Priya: 11.0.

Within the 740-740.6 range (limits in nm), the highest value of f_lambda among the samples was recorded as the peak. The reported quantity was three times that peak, 38.7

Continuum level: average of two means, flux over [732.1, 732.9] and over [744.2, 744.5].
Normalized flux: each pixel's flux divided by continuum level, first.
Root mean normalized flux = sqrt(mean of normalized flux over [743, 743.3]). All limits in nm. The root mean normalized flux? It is 1.008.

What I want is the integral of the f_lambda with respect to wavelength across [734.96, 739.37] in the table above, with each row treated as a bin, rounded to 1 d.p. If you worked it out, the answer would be 56.1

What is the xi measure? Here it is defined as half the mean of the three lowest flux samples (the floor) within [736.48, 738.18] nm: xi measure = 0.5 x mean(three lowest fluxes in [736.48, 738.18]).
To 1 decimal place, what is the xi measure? 6.0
